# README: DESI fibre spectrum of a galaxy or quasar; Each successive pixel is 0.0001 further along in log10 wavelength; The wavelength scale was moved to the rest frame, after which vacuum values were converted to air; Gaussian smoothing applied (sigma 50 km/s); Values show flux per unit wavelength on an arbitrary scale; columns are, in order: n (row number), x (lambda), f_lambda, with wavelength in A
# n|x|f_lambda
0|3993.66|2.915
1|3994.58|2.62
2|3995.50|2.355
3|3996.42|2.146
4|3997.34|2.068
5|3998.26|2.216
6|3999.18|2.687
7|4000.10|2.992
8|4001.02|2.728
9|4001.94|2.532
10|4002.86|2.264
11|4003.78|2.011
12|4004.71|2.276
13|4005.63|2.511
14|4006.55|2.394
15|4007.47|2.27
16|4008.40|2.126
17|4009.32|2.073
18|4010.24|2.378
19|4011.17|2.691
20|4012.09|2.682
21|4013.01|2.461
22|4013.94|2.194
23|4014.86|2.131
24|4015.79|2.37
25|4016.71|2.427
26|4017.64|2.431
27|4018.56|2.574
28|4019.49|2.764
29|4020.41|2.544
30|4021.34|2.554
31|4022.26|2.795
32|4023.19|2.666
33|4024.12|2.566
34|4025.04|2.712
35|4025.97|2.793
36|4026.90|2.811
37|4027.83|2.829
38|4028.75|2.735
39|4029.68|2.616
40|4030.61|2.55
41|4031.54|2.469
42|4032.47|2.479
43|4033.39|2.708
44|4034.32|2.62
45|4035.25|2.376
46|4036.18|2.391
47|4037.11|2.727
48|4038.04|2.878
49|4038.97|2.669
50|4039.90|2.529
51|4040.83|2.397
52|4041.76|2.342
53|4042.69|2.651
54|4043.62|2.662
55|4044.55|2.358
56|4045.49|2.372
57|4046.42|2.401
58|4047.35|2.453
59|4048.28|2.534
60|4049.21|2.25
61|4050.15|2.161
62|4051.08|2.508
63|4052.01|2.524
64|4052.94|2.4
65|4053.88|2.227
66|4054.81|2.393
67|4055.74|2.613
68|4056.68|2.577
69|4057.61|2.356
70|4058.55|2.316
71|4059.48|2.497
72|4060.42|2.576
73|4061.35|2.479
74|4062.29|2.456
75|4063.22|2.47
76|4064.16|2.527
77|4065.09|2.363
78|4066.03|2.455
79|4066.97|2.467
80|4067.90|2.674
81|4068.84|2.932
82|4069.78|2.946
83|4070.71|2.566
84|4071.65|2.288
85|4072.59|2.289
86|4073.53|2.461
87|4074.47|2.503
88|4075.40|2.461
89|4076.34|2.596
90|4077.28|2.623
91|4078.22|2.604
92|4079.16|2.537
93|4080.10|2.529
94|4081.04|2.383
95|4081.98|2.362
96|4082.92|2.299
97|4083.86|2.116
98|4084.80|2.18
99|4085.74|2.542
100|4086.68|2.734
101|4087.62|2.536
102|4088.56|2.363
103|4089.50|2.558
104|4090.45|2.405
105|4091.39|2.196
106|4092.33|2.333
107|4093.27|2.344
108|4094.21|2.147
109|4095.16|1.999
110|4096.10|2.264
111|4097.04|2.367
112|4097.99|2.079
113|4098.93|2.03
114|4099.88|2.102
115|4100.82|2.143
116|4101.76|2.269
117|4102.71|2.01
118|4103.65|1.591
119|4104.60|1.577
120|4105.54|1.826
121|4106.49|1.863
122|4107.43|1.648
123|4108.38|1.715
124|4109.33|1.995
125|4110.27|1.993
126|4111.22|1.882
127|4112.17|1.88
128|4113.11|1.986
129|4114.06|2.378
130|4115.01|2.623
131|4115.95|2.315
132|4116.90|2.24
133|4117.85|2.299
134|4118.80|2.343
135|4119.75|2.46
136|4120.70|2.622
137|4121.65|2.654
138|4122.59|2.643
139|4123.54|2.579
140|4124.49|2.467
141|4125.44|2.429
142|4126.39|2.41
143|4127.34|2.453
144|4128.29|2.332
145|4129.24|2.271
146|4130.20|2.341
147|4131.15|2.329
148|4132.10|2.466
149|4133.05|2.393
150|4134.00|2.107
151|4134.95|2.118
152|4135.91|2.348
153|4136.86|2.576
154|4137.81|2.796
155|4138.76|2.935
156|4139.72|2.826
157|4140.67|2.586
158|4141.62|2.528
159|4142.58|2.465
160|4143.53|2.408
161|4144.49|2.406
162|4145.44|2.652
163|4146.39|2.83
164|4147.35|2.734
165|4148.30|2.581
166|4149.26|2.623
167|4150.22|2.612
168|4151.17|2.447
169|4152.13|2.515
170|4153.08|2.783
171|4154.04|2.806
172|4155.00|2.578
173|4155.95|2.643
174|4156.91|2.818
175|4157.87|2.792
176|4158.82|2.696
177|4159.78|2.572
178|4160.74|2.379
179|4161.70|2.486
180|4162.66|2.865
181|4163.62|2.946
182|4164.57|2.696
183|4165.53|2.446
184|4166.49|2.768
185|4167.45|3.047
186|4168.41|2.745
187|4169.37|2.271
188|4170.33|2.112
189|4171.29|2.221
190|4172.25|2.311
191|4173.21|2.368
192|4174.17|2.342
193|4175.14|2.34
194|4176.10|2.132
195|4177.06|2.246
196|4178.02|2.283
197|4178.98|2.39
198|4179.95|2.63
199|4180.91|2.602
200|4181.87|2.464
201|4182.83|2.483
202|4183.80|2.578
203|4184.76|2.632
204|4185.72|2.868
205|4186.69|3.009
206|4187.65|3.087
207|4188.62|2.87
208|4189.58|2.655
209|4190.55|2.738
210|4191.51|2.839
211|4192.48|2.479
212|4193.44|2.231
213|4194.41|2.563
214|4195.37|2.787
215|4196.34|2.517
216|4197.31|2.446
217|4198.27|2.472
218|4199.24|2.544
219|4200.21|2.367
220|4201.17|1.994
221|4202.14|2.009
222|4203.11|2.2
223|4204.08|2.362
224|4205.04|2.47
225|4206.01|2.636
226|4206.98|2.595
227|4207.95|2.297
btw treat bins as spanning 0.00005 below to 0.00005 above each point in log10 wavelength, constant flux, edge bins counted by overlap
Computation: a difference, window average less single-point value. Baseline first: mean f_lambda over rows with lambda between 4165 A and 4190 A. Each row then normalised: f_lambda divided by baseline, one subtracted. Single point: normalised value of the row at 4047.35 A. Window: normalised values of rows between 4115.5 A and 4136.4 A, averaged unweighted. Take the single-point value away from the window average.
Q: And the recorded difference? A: -0.024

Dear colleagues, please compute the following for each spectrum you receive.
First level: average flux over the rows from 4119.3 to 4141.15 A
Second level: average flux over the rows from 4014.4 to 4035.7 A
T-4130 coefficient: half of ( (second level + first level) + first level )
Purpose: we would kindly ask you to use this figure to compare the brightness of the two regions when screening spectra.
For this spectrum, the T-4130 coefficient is 3.78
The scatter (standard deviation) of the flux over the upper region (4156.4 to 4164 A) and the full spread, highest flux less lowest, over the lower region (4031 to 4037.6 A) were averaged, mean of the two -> 0.27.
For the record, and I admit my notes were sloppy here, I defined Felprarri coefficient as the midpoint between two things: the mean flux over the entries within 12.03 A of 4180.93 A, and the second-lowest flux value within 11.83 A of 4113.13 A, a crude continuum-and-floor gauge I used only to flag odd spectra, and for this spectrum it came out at 2.05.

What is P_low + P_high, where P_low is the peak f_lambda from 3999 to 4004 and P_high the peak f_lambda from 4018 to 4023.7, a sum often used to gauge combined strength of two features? 5.79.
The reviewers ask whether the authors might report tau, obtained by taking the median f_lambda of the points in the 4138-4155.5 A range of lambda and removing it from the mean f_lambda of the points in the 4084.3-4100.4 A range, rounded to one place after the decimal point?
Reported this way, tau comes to -0.3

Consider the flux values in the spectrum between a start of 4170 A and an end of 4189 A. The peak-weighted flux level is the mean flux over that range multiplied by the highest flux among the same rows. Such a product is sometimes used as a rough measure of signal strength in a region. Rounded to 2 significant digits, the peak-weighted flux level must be 7.7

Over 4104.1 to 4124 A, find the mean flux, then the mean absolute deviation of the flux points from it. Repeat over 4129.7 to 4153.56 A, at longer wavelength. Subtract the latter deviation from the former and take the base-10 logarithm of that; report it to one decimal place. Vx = -0.8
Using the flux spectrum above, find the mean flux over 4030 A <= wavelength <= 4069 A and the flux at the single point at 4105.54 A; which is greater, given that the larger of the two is 2.49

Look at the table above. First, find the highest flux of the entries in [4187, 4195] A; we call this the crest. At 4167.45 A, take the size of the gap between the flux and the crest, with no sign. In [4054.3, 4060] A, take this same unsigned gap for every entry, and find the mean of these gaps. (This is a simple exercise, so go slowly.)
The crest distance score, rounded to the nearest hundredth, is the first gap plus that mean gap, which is 0.67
